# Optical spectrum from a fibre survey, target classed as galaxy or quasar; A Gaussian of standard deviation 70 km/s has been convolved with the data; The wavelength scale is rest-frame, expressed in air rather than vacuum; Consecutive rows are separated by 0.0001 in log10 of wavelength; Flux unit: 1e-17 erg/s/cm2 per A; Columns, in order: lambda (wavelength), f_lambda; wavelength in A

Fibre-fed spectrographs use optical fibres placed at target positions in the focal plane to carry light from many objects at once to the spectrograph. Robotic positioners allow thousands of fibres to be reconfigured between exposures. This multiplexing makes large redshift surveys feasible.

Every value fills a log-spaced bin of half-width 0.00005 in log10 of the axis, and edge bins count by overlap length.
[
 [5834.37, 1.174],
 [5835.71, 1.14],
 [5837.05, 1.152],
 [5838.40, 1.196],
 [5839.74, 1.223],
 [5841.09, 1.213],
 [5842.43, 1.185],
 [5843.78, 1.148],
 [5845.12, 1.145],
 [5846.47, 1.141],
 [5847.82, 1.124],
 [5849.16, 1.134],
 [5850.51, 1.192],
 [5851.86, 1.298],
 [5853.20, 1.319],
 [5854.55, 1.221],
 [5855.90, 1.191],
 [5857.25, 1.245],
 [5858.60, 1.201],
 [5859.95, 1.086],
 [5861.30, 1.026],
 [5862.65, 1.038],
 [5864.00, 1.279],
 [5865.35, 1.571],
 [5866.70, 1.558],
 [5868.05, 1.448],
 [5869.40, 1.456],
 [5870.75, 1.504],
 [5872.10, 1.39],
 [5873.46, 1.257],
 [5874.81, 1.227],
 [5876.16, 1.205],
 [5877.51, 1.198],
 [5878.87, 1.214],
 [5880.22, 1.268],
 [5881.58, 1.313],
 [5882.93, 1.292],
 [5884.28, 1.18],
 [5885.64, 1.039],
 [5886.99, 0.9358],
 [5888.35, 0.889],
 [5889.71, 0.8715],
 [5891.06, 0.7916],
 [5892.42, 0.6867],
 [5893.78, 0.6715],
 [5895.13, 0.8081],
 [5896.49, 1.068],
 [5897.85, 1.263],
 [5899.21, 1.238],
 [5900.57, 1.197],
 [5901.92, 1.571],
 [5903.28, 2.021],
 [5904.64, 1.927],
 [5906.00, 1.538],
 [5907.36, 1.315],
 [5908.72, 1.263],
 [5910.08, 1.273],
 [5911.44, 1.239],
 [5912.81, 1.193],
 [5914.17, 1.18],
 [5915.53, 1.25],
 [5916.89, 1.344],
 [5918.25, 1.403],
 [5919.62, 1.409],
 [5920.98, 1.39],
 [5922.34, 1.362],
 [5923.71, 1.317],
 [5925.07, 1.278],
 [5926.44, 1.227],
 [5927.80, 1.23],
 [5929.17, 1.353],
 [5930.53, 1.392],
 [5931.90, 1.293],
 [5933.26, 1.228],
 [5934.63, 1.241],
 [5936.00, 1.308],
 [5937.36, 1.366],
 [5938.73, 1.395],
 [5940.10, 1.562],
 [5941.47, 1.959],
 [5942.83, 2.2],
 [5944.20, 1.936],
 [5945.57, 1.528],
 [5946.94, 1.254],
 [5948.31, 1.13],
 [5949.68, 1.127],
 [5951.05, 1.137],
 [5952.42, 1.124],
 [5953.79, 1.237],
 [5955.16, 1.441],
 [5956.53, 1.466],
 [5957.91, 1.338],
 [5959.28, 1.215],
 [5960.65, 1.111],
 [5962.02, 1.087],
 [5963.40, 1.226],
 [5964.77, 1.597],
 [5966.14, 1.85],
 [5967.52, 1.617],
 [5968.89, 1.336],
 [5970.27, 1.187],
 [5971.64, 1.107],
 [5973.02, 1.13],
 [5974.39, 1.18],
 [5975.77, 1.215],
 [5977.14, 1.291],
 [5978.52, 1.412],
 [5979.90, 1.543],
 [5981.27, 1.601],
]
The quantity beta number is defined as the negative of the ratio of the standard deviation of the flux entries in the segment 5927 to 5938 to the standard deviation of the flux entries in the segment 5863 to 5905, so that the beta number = -0.2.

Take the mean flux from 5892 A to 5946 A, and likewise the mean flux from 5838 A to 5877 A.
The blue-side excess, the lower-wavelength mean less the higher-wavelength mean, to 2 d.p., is -0.11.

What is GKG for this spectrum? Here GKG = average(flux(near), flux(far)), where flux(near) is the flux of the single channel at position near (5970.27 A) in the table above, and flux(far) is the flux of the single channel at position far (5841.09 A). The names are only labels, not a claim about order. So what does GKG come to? 1.20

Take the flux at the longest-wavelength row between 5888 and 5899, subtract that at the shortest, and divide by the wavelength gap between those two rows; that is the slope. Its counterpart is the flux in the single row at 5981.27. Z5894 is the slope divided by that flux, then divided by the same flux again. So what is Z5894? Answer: 0.015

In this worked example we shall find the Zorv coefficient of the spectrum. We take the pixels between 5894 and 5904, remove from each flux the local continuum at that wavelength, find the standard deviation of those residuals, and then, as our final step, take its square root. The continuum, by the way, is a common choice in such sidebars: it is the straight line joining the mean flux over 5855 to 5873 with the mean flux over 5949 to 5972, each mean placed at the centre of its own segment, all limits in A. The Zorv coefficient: 0.6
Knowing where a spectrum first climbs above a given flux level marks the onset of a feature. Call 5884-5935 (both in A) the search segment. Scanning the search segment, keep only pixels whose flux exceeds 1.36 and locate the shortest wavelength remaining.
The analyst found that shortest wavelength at 5901.92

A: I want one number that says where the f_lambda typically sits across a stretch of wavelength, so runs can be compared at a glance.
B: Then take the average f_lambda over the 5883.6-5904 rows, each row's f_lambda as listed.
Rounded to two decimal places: 1.08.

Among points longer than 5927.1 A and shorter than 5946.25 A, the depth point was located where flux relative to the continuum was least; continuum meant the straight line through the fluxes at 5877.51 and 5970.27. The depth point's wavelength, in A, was 5933.26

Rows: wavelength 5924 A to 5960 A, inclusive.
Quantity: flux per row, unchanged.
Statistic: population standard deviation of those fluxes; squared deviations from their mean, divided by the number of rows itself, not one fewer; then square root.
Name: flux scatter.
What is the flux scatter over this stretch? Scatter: 0.26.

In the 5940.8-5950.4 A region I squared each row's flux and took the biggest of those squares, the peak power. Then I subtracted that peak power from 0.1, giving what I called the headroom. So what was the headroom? -4.7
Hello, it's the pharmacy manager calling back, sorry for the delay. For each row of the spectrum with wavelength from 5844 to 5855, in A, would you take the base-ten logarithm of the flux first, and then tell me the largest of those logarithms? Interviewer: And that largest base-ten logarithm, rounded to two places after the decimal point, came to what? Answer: 0.12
